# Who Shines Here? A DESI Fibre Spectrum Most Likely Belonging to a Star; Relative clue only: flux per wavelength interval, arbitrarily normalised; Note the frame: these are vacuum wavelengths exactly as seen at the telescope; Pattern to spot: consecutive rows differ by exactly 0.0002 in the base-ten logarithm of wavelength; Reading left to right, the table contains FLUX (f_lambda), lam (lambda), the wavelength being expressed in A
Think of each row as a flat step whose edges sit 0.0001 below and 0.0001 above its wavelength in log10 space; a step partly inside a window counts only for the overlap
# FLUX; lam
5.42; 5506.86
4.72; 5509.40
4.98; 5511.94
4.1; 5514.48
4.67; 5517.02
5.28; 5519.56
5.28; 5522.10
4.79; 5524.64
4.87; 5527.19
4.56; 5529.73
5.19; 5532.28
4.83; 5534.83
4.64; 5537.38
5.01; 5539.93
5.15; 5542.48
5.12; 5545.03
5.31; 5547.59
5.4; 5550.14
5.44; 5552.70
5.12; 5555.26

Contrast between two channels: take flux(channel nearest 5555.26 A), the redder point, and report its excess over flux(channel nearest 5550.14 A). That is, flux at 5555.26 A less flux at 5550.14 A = -0.28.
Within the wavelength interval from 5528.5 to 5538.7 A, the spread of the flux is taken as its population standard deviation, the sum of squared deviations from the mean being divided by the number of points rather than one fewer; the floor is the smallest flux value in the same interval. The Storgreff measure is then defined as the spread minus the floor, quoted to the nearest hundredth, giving -4.32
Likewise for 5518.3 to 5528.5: -4.56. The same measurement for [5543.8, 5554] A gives -5.00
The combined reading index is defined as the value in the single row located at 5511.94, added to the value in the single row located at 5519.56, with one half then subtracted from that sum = 9.8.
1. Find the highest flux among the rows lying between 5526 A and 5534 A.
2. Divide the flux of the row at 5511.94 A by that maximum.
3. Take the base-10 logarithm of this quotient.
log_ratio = -0.018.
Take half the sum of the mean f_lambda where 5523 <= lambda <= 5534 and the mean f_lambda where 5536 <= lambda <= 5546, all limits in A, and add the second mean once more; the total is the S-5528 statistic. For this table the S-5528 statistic 9.9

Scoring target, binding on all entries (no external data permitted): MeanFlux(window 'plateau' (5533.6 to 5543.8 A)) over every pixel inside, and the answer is 4.91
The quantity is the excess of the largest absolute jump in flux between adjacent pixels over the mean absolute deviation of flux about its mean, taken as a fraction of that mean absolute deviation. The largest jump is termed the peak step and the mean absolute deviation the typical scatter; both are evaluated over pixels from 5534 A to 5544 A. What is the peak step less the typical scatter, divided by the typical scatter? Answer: 1.1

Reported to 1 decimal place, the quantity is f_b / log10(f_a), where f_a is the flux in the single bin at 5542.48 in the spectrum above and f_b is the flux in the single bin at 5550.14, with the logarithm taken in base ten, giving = 7.6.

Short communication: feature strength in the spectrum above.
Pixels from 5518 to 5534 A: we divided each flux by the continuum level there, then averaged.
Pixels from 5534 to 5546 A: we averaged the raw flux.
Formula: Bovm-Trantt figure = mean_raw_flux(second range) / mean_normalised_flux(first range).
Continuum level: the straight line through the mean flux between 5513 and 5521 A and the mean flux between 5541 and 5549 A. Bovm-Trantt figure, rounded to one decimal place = 4.8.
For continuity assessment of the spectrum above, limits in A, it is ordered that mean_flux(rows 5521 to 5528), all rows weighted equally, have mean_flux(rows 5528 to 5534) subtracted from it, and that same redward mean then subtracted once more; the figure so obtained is -4.77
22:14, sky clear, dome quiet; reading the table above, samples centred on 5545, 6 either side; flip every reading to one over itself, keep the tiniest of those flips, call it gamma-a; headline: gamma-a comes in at 0.1852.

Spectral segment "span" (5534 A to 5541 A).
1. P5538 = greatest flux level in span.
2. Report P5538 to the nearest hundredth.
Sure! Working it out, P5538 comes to 5.01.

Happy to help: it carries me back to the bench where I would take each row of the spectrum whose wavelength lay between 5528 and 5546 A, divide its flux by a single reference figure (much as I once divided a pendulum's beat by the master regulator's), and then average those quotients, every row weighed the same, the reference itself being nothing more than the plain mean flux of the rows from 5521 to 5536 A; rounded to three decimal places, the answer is 1.002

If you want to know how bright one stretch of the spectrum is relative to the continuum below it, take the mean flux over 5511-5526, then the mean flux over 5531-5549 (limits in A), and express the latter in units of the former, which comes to 1.04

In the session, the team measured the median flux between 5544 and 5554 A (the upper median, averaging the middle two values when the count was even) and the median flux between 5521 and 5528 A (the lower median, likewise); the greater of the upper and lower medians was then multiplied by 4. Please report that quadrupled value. 21.4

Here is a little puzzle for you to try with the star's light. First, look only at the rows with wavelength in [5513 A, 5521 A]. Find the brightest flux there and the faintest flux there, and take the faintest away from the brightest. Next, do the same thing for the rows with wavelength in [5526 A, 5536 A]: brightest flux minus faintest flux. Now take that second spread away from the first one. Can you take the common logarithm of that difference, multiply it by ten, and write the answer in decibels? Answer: -2.6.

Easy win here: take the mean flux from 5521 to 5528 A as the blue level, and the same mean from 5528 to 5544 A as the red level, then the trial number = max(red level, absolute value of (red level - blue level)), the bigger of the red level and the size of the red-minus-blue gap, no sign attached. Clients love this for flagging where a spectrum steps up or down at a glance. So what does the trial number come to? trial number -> 4.90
